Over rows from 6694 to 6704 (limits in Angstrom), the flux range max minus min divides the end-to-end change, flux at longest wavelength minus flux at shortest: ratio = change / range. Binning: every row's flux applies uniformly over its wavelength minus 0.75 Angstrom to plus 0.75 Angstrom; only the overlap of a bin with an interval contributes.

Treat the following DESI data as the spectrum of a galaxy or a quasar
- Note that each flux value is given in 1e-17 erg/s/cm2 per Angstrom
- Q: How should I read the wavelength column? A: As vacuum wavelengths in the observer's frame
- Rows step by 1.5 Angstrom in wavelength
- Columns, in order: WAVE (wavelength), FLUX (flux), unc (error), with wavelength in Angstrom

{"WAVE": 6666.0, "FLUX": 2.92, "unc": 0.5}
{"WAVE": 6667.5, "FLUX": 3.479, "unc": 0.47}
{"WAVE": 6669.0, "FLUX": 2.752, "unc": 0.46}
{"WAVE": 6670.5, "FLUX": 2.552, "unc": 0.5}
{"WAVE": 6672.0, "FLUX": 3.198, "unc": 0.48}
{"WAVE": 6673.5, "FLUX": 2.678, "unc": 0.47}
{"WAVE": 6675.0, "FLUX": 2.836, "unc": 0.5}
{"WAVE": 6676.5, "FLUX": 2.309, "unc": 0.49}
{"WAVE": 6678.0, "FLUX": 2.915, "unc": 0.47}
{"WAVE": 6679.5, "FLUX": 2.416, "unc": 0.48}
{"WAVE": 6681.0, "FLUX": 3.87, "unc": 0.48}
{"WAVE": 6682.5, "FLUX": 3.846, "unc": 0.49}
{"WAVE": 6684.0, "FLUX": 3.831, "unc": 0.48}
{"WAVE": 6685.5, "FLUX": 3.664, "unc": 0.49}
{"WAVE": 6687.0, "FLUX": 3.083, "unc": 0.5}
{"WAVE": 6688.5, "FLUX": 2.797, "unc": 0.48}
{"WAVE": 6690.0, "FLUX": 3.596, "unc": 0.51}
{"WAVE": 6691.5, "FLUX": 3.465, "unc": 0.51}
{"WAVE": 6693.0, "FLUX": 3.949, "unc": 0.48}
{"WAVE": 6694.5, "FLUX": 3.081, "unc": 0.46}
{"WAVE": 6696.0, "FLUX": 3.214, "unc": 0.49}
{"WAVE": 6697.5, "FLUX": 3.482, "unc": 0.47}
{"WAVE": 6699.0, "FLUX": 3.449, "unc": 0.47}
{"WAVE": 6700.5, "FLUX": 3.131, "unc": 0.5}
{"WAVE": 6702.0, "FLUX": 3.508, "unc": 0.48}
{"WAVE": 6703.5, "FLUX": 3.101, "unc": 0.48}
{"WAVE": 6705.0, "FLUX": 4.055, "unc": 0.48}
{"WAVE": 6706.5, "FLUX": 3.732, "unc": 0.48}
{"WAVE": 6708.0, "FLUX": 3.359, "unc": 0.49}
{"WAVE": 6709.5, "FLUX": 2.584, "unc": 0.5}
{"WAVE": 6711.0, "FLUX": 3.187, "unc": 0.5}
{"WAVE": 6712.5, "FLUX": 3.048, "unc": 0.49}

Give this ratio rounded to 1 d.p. 0.0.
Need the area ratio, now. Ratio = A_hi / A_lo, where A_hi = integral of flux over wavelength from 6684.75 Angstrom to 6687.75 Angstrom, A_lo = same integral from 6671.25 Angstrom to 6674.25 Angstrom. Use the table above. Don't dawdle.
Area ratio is 1.1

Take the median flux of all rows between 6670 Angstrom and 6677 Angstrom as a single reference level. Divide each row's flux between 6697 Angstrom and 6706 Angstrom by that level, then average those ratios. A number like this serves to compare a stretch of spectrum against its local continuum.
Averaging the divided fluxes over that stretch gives 1.29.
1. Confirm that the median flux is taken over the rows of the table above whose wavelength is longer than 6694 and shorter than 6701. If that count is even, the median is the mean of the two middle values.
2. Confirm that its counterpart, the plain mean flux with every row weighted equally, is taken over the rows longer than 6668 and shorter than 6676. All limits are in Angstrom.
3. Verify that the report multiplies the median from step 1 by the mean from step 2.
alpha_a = 9.0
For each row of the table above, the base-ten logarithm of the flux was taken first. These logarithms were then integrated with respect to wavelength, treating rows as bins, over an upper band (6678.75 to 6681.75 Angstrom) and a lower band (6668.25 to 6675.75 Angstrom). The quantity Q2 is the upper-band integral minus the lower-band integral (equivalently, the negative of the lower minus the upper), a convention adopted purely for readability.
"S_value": -2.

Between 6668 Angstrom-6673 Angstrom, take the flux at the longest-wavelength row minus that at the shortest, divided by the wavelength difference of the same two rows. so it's 0.15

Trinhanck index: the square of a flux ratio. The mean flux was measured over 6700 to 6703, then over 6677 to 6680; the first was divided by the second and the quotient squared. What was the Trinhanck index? 1.6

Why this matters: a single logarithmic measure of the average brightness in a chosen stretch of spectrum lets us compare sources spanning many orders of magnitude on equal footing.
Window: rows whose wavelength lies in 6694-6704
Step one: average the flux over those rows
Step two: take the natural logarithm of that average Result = 1.19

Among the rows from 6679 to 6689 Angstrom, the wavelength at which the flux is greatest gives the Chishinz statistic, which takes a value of 6681.0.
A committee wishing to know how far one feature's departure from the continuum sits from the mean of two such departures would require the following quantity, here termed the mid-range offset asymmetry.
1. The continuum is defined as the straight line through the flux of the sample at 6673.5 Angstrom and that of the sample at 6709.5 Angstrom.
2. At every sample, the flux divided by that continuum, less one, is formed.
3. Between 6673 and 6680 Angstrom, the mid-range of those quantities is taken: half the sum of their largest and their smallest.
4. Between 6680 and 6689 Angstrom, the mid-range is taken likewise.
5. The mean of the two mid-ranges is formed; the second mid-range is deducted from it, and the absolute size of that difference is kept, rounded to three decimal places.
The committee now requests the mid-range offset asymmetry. 0.139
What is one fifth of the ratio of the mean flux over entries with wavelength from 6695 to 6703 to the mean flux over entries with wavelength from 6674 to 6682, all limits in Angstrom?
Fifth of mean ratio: 0.23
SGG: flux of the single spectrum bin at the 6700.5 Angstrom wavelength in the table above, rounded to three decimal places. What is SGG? 3.131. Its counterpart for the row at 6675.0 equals 2.836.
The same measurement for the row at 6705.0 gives 4.055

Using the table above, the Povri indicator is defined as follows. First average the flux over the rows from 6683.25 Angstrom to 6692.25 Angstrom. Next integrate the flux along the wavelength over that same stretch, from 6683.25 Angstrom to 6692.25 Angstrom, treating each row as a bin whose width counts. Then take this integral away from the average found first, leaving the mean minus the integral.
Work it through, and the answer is -27.2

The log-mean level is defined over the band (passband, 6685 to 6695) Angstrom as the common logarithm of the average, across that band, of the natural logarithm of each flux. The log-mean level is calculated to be 0.083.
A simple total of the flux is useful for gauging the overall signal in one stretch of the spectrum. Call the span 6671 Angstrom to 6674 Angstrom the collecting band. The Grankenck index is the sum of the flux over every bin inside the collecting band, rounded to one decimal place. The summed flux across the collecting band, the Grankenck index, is 5.9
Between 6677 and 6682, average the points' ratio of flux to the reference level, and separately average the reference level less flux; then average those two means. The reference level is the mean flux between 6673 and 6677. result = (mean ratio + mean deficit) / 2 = 0.36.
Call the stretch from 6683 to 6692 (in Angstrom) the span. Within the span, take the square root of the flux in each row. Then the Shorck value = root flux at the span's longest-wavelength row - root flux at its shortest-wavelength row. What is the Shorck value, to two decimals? -0.10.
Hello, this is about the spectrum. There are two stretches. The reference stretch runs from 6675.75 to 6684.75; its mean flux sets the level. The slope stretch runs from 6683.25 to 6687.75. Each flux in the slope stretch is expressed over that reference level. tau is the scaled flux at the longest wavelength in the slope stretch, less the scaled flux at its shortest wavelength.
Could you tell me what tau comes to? -0.23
